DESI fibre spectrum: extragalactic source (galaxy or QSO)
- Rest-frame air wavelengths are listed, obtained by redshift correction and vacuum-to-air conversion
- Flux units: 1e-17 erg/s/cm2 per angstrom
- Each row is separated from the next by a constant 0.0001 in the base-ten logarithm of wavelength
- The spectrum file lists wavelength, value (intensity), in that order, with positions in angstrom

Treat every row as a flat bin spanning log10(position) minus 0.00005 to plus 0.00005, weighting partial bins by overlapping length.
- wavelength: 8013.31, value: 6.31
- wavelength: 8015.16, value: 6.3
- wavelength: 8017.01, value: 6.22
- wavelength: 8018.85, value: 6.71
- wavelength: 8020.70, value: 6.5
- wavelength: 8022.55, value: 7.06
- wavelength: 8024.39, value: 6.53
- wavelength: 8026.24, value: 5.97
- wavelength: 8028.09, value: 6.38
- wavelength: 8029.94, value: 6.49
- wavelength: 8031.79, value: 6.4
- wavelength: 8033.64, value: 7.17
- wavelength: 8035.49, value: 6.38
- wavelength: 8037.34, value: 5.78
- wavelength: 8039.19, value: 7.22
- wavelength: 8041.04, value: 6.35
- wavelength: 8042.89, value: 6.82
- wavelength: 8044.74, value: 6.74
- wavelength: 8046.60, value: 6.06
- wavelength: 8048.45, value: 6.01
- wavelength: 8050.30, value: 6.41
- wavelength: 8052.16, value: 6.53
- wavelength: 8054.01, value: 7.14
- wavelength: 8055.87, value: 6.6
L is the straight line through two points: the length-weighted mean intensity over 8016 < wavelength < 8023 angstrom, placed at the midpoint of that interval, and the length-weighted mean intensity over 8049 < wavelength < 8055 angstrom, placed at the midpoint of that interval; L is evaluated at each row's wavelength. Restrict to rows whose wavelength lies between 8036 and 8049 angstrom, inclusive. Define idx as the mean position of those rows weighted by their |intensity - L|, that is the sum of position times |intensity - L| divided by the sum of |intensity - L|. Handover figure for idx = 8042.4 angstrom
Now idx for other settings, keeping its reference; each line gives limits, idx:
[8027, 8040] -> 8035.4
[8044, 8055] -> 8049.4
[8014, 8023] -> 8019.0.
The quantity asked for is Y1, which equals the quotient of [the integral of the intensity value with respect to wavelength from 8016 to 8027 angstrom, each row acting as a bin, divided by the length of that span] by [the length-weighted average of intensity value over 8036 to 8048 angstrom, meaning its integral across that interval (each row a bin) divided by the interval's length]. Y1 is 1.01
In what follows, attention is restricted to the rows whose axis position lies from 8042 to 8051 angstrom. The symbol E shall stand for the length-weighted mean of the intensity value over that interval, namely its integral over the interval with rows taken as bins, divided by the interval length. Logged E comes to 6.41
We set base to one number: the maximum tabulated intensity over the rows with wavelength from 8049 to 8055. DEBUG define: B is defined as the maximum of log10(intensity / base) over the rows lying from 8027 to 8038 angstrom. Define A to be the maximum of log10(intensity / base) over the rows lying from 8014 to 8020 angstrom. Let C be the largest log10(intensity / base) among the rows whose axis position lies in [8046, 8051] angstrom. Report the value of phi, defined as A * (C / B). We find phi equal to 0.69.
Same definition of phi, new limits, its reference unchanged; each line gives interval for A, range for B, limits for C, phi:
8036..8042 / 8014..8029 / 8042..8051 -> 0.02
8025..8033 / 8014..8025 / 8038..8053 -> 0.04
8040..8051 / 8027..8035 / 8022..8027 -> 0.05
